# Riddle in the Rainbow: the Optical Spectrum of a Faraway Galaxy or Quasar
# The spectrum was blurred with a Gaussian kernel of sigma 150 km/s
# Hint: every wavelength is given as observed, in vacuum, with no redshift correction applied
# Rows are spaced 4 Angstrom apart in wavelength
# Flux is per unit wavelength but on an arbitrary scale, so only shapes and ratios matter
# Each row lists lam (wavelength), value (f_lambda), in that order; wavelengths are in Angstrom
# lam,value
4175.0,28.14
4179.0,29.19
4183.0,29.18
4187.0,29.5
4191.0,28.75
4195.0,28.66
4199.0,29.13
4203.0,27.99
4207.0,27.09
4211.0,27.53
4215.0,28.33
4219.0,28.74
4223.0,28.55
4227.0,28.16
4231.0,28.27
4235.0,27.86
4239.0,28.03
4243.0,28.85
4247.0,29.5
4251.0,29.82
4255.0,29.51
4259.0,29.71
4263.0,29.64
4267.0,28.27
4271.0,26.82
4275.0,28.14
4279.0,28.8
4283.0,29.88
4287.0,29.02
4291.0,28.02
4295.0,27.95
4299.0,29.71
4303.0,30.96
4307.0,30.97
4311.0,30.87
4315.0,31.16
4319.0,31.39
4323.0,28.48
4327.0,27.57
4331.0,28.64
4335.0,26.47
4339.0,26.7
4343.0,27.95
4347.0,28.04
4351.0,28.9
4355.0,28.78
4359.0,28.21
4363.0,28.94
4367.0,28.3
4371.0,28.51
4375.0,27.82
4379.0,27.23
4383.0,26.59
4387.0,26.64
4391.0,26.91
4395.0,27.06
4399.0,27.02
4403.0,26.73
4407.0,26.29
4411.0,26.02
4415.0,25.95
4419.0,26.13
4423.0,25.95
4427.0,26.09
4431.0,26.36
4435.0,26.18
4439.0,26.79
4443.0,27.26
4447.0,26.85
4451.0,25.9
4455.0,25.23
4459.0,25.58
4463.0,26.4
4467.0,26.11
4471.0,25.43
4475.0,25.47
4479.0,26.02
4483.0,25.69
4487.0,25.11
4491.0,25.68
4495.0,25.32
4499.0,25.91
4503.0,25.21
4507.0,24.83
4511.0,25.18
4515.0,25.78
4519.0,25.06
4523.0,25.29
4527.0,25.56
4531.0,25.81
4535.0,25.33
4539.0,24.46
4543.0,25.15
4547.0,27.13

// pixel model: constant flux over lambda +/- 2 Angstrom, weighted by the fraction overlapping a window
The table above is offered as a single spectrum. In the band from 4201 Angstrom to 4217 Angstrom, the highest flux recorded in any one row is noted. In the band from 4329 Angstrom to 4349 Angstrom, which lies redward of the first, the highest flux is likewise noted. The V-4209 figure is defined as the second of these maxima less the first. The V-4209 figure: 0.3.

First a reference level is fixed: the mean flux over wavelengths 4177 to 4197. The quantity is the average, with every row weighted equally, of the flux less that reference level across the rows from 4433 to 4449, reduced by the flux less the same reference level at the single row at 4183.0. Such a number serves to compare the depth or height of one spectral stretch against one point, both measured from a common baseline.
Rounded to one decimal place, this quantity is -2.4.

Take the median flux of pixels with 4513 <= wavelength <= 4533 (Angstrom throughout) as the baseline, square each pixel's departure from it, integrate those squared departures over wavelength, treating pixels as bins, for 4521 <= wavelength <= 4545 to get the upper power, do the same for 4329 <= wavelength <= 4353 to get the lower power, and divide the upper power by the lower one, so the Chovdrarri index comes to 0.045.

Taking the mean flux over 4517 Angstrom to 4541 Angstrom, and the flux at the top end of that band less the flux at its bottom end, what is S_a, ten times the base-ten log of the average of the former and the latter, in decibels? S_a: 10.9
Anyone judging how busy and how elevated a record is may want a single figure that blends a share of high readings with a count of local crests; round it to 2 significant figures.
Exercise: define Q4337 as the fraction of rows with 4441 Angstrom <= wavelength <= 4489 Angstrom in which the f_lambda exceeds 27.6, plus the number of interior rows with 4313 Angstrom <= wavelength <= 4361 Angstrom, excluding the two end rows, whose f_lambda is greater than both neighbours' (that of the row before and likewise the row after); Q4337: 3.0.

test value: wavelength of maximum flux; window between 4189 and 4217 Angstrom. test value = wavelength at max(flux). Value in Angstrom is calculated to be 4199.0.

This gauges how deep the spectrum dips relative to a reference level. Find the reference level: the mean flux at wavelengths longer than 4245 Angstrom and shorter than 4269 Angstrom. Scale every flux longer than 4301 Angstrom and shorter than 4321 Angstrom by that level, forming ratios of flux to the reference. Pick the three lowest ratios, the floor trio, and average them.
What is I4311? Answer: 1.05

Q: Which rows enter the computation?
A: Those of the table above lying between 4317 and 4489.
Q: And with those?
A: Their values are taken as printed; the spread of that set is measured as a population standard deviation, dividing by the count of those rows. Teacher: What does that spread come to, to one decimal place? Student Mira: 1.3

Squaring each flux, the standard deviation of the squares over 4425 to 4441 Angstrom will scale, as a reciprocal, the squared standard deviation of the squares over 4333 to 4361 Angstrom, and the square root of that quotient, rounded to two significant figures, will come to 13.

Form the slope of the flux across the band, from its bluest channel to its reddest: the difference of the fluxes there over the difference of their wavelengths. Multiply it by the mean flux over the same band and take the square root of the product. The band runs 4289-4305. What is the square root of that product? 2.67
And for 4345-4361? 0.64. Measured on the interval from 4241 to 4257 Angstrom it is 1.27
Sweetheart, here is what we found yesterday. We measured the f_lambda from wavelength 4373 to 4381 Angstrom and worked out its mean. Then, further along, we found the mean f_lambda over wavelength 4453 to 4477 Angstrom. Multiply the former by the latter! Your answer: 707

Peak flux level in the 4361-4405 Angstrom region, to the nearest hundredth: 28.94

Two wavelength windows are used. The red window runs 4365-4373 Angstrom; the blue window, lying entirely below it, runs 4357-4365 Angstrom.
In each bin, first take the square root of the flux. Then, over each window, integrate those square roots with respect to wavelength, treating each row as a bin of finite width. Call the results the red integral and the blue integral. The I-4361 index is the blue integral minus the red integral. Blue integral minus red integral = 0.1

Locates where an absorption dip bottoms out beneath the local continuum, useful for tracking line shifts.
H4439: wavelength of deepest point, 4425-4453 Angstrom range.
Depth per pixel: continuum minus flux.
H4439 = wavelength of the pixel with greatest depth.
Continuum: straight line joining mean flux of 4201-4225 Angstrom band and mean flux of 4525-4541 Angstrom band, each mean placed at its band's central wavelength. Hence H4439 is 4427.0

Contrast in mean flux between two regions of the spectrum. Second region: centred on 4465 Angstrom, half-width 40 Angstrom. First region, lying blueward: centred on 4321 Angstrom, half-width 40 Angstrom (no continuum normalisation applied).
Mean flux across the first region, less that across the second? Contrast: 3.1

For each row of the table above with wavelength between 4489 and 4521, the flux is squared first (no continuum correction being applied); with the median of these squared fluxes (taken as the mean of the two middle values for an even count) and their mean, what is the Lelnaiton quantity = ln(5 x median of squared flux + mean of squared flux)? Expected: 8.25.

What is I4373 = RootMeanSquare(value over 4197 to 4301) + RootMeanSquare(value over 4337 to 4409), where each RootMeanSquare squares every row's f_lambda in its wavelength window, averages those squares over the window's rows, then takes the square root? 56.2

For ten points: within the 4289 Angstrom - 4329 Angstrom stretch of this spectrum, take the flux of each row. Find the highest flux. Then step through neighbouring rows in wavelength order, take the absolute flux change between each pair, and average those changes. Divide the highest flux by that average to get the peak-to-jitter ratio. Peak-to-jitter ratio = 38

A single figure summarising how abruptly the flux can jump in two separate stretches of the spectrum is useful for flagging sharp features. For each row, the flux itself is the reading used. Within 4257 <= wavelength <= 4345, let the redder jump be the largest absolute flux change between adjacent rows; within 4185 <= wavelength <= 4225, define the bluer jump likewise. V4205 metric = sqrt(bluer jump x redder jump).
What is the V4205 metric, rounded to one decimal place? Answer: 1.8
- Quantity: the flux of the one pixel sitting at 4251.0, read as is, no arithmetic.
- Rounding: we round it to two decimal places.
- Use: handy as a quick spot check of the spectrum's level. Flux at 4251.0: 29.82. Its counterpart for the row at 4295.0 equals 27.95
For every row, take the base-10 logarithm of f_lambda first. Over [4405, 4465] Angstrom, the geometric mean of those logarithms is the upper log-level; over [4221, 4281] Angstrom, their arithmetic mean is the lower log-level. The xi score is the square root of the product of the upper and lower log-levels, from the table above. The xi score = 1.44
